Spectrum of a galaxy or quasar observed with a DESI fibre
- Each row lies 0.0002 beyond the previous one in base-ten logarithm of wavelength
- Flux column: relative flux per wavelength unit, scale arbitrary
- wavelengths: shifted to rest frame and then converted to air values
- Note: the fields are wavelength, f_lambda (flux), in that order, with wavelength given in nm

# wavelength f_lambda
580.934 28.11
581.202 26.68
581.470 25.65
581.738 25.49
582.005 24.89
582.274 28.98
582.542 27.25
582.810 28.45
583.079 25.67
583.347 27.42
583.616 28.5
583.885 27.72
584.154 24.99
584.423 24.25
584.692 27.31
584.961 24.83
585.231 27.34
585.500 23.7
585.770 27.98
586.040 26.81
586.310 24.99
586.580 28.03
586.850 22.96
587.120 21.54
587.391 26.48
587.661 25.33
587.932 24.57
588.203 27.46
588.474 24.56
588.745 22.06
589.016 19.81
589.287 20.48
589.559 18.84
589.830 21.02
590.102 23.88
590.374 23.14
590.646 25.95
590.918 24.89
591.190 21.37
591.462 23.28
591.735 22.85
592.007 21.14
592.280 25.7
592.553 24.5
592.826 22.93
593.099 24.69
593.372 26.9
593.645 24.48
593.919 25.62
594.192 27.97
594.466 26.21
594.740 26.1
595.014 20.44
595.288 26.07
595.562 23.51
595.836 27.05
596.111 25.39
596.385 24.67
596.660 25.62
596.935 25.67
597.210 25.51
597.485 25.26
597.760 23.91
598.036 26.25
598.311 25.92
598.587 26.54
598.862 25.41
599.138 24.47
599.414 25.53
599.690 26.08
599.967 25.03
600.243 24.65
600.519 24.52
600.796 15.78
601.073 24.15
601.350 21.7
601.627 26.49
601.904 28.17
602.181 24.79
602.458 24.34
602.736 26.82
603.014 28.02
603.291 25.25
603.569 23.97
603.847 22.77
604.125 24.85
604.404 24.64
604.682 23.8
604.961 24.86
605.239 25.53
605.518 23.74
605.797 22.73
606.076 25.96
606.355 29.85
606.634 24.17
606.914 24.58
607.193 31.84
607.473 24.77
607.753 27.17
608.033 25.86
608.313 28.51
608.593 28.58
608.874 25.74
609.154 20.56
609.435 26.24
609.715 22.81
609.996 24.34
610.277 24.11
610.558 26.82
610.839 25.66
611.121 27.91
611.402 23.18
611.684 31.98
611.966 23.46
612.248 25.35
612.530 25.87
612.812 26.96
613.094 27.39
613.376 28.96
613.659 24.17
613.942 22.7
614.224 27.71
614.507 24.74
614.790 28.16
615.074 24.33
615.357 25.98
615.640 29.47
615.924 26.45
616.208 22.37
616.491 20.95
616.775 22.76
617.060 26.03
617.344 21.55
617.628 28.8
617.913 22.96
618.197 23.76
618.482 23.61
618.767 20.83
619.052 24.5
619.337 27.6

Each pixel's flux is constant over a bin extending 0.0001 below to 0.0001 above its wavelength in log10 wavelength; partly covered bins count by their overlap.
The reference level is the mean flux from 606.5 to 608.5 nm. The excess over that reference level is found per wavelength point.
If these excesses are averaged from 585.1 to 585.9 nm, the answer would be -0.4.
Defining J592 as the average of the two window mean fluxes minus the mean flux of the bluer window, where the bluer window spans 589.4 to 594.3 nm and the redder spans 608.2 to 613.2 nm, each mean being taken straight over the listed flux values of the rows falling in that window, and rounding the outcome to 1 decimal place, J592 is 1.0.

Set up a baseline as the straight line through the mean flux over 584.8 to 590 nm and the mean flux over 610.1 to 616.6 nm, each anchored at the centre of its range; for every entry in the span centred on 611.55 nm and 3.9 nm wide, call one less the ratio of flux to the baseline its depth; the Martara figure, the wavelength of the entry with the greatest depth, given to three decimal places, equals 609.715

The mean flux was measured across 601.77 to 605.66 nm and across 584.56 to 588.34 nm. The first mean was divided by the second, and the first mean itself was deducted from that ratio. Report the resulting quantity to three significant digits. -24.1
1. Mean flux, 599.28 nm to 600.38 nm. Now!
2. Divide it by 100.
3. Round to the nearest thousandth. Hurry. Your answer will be 0.253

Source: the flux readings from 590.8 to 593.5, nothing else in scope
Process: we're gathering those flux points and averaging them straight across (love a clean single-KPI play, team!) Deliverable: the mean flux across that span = 23.8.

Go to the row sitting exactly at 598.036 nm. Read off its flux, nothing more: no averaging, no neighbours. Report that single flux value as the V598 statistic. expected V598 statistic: 26.25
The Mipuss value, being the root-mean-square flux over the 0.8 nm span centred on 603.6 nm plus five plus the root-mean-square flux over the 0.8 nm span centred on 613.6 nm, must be 54.4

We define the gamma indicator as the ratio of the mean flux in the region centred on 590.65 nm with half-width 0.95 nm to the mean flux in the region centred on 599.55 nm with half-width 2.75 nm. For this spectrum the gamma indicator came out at 0.94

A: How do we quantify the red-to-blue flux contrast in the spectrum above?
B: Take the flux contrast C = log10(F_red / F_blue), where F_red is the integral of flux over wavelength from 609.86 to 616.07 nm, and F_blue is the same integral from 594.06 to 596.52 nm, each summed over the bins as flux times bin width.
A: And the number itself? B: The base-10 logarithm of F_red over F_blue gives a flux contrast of 0.42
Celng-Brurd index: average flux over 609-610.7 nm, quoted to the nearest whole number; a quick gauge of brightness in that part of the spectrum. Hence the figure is 24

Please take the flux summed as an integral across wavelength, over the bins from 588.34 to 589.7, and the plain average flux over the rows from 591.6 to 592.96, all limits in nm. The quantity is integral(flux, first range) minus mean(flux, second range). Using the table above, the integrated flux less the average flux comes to 5.3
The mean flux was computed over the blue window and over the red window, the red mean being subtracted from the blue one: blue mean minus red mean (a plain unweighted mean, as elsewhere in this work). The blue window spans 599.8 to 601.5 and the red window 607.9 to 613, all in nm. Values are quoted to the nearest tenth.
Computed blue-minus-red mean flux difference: -3.1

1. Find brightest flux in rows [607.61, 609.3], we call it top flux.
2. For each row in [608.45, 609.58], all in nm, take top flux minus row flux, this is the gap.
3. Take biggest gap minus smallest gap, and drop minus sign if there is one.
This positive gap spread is 8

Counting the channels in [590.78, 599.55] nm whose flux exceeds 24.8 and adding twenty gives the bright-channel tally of 39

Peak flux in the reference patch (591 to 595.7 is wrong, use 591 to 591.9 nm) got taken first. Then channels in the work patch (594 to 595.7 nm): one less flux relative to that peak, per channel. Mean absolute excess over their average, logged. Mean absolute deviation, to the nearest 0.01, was 0.09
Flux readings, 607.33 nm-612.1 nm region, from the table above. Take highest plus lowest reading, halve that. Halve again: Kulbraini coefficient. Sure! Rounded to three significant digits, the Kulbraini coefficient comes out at 13.1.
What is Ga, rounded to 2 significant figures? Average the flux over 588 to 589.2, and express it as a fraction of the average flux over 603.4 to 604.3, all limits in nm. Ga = 0.98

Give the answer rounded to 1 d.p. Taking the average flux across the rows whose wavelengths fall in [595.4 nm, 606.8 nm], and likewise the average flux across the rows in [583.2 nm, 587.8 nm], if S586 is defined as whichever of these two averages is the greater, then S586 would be 25.9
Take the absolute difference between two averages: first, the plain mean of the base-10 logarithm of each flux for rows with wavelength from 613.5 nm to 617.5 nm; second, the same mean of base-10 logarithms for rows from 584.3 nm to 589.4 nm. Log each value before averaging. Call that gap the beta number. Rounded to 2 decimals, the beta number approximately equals 0.00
